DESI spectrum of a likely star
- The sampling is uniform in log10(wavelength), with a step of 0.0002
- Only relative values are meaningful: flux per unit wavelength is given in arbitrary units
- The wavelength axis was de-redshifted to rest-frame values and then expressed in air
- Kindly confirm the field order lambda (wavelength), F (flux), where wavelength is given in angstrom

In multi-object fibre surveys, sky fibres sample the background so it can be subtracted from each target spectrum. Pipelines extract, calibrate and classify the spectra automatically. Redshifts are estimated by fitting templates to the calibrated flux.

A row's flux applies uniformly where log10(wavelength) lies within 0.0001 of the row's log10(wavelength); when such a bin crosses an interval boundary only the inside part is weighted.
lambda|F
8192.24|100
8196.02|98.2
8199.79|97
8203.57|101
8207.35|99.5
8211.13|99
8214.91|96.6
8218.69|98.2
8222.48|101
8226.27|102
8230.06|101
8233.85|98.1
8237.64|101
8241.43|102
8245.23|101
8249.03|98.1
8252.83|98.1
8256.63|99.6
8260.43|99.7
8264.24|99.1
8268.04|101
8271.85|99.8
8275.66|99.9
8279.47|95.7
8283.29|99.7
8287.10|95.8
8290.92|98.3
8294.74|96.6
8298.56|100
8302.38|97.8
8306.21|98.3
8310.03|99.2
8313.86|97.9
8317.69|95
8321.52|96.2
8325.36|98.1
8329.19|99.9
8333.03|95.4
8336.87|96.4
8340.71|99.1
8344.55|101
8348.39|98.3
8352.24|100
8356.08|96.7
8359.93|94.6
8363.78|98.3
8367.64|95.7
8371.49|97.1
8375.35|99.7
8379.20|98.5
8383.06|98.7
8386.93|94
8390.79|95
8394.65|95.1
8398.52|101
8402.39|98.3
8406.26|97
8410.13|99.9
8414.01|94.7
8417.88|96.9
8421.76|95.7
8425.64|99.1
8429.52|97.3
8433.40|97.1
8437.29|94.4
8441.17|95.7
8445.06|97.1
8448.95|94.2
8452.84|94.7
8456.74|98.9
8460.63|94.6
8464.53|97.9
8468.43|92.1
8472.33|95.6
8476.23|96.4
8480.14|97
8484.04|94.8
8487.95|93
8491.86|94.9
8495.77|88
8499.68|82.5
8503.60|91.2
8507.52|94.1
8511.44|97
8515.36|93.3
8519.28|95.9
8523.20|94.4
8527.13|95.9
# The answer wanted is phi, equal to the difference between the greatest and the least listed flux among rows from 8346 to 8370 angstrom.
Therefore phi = 5.40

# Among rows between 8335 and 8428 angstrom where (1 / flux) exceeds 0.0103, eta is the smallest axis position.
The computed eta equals 8336.87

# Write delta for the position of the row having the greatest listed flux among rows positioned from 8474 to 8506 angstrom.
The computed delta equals 8480.14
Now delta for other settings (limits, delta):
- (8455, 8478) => 8456.74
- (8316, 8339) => 8329.19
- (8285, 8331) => 8298.56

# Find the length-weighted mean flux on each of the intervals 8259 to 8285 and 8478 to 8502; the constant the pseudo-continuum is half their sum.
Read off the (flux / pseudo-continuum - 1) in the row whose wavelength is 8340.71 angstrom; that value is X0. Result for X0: 0.04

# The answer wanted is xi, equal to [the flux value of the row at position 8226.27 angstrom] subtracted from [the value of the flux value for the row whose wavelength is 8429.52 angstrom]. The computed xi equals -4.7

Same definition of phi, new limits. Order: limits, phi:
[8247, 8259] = 1.50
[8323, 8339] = 4.50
